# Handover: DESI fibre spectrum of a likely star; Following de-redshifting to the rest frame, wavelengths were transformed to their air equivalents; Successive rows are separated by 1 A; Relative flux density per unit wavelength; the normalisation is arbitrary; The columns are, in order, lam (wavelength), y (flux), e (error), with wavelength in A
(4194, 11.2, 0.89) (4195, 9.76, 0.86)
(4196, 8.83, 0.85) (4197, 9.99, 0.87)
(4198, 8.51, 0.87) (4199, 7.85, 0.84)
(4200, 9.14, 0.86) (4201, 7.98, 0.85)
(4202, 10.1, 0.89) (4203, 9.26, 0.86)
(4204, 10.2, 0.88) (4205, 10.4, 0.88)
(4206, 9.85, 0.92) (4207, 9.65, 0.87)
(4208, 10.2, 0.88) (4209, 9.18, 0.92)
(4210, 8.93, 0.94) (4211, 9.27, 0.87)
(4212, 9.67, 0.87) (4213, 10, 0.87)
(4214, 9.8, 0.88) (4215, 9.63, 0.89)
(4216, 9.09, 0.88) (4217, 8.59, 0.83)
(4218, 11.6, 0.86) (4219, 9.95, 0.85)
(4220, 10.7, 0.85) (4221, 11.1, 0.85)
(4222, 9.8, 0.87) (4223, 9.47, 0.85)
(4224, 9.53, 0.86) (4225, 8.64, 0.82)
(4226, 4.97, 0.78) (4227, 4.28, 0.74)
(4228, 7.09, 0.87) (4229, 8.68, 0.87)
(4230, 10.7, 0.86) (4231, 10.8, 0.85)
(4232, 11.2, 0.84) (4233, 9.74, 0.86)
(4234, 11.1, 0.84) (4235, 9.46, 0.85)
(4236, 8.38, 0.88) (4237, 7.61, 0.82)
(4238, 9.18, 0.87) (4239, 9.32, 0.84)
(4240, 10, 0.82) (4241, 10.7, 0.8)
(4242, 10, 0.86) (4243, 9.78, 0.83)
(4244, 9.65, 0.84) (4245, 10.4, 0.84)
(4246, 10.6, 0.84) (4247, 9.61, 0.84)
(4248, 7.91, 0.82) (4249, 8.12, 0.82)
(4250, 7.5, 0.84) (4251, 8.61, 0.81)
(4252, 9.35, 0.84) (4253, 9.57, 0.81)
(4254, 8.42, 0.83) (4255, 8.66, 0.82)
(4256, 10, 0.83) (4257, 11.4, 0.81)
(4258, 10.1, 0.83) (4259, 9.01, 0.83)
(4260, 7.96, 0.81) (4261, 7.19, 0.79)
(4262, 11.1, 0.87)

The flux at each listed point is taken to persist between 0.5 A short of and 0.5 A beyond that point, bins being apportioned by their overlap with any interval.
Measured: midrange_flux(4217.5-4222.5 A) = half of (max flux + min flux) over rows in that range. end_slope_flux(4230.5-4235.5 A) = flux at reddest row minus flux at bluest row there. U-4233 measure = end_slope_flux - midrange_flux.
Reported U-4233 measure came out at -12.0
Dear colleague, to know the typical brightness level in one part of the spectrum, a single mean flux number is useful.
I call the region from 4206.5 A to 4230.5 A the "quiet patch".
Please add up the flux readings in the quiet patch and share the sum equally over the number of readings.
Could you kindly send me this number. 9.2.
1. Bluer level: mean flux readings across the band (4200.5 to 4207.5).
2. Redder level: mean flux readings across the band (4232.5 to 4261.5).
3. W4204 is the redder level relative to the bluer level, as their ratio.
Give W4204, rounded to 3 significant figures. 0.964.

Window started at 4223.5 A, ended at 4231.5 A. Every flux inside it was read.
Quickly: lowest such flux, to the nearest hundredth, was 4.28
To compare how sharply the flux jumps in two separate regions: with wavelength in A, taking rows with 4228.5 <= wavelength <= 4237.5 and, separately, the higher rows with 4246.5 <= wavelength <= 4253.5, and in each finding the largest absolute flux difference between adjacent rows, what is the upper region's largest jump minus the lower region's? -0.3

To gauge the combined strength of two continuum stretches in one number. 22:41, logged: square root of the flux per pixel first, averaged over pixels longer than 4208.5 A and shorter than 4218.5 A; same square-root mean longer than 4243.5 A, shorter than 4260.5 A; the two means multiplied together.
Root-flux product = 9.38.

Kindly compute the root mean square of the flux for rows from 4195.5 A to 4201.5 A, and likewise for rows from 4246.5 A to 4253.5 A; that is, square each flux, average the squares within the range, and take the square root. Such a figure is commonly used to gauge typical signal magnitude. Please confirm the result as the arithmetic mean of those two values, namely 8.73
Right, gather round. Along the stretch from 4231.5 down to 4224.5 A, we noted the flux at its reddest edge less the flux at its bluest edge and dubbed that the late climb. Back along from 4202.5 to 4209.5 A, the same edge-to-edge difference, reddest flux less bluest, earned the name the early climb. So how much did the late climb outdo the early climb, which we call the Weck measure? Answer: 2.2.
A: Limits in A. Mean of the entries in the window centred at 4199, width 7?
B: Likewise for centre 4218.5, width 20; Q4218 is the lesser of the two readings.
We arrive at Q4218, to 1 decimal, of 8.9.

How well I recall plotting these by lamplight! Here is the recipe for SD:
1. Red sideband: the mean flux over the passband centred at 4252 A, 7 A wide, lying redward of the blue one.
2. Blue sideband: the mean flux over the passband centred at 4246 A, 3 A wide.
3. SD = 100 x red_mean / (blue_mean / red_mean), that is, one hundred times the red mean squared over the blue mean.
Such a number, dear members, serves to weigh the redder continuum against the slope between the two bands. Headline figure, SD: 726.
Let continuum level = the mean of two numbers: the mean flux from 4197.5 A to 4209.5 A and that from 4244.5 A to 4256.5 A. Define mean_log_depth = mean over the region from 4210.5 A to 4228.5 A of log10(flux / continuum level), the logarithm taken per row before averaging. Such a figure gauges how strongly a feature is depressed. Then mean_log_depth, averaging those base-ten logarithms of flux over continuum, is -0.019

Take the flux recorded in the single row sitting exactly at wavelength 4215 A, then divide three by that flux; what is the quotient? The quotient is 0.312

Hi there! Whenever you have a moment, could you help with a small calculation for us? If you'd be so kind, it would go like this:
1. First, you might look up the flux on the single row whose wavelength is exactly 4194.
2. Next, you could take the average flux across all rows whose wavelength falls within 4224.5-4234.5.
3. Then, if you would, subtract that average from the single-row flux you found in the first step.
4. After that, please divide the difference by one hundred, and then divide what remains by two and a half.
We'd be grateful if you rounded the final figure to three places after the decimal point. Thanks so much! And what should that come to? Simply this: 0.010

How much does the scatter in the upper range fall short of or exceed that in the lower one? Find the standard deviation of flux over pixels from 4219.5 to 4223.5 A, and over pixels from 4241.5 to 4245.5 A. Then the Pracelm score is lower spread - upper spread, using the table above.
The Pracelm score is 0.4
